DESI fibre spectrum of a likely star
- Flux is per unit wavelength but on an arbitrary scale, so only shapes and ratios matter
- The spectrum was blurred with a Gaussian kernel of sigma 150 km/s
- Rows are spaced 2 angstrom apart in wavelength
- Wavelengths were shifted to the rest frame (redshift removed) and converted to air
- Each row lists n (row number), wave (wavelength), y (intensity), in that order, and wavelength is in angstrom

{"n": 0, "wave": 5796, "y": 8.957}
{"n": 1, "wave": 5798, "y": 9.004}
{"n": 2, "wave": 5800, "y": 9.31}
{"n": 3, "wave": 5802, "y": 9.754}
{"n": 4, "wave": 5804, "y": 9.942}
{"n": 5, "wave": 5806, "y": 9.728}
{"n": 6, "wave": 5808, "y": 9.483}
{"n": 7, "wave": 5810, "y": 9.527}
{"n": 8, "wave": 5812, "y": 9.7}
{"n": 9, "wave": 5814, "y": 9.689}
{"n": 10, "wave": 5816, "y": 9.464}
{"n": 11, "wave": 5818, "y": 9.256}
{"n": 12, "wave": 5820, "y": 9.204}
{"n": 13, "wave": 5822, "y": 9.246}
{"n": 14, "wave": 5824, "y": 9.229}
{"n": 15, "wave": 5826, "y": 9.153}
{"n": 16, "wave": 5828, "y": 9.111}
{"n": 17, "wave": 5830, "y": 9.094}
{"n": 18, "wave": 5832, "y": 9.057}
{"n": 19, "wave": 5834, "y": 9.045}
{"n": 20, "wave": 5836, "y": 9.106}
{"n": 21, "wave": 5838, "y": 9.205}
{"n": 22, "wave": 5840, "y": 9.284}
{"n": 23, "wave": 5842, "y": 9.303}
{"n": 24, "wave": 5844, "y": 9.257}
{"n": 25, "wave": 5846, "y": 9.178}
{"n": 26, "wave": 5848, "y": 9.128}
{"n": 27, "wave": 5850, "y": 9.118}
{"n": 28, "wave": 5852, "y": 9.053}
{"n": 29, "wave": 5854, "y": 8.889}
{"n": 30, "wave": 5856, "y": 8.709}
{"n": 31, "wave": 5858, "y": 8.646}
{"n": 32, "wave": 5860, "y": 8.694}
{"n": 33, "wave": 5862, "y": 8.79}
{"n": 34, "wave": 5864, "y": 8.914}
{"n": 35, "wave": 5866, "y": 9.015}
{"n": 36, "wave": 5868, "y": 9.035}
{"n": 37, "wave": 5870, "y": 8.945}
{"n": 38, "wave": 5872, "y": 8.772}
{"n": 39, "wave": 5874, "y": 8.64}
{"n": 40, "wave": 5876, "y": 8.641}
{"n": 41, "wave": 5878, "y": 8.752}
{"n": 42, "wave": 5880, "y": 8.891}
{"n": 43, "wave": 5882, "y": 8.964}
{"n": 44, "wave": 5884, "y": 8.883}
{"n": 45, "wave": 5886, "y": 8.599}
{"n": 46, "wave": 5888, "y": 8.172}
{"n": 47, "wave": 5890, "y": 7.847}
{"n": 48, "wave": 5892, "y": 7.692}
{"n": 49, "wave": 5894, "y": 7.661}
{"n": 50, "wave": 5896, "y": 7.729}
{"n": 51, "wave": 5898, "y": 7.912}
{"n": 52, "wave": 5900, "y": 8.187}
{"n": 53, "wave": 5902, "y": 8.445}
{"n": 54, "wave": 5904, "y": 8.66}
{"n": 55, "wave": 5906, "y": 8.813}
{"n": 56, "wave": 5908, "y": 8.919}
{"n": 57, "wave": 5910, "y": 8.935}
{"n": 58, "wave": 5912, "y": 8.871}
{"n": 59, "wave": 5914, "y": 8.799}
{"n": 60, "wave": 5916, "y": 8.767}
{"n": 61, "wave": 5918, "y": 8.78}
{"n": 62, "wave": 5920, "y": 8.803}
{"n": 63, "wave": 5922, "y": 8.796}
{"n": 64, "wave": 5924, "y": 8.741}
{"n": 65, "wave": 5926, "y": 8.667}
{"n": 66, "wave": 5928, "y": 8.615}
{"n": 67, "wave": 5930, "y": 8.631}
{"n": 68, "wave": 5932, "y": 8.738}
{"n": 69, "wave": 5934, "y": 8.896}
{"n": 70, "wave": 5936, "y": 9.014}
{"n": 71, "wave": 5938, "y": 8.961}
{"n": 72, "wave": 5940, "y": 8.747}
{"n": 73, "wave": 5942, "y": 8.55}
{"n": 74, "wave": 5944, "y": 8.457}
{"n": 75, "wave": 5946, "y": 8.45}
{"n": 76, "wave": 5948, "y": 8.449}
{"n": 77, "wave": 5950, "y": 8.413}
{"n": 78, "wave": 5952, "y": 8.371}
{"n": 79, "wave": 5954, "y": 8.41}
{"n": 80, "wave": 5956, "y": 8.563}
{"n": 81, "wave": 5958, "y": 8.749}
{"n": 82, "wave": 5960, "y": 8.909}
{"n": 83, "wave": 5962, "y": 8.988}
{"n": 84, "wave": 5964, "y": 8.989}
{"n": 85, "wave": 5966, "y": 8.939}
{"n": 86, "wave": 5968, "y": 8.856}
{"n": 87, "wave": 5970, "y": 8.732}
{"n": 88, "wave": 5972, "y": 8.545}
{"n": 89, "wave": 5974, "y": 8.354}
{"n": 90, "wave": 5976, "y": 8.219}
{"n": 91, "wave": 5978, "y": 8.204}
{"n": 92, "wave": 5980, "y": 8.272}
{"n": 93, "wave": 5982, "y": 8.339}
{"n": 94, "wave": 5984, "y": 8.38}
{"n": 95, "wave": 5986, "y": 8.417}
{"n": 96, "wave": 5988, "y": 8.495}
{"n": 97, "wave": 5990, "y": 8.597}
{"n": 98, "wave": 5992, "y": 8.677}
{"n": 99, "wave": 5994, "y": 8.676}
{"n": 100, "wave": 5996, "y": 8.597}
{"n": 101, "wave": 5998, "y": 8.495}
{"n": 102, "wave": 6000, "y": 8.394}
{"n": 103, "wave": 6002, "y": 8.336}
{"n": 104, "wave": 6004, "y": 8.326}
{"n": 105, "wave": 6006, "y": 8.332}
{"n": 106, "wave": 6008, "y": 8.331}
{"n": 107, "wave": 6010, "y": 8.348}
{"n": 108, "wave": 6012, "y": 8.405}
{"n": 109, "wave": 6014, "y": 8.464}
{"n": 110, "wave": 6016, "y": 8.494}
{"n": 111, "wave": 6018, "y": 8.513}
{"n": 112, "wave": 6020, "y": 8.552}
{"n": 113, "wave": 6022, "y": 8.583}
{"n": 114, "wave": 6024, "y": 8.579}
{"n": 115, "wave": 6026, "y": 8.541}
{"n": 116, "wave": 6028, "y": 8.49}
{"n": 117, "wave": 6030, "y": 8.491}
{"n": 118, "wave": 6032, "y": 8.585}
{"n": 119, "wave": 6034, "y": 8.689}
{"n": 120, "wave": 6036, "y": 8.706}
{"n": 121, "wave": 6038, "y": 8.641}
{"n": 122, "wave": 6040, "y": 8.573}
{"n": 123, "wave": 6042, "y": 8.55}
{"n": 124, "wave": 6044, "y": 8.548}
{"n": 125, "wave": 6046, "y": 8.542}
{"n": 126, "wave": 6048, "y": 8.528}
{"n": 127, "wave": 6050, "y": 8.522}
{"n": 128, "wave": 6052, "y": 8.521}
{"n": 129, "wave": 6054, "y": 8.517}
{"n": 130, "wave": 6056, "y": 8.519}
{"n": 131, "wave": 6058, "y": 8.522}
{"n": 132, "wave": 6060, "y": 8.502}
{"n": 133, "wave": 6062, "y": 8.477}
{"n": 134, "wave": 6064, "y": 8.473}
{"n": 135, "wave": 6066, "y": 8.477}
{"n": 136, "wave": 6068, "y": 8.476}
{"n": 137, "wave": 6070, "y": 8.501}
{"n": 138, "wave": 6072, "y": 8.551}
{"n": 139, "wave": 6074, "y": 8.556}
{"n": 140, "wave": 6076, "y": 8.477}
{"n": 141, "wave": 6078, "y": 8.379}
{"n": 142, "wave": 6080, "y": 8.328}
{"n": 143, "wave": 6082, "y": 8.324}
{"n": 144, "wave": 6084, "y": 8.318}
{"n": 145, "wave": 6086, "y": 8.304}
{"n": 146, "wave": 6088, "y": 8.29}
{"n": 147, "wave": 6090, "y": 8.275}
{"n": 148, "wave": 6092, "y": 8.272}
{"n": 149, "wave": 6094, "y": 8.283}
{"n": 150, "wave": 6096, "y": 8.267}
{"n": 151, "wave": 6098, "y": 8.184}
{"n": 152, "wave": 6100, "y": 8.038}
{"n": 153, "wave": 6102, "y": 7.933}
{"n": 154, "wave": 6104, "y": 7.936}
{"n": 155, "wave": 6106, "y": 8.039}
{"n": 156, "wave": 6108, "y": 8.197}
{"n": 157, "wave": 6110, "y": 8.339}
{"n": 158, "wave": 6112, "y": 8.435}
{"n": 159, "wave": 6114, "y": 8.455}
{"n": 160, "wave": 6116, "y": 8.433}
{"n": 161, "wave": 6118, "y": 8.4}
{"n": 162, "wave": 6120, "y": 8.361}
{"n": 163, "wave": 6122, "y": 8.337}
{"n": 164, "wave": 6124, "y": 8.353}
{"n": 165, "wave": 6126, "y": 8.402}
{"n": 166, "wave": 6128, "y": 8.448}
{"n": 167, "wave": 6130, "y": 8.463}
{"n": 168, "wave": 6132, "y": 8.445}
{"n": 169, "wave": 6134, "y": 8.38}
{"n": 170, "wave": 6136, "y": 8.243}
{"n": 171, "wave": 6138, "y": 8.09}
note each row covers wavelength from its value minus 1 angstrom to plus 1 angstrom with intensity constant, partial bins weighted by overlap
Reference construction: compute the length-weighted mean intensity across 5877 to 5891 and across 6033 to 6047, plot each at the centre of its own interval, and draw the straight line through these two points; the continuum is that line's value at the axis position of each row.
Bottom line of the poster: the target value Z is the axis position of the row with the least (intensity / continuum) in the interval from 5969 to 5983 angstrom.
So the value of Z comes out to 5978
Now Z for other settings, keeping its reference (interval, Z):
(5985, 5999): 5986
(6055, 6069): 6064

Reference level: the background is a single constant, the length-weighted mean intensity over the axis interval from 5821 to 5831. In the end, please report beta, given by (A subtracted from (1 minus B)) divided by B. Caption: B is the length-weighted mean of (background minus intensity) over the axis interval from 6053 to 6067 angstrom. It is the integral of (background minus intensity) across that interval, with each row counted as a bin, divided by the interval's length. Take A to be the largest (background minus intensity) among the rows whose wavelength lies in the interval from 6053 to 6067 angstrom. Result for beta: -0.5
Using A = 0.69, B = 0.7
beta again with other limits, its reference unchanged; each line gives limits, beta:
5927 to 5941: 0.2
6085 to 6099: -1.0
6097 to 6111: -1.2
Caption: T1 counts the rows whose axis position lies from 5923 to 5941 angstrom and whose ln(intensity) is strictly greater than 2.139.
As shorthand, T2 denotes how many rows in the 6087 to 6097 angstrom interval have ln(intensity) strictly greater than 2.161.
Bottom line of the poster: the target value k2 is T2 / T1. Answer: 0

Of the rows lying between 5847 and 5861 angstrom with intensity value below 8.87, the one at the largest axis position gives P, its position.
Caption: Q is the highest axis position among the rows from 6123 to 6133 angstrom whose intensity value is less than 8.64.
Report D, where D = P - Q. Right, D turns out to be -272 angstrom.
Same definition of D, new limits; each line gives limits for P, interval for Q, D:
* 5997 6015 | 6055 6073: -58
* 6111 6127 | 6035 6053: 74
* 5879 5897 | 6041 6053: -156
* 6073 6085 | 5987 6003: 82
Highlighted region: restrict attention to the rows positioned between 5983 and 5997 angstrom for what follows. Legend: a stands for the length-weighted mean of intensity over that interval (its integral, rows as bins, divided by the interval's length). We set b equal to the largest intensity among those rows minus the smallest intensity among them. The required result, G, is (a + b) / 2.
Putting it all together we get 4.42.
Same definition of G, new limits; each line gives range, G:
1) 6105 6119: 4.37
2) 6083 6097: 4.17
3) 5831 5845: 4.72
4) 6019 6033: 4.32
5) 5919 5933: 4.45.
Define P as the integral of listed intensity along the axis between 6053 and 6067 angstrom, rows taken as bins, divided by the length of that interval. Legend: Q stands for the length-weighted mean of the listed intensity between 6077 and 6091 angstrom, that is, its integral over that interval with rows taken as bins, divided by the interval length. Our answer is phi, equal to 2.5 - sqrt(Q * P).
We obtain -5.91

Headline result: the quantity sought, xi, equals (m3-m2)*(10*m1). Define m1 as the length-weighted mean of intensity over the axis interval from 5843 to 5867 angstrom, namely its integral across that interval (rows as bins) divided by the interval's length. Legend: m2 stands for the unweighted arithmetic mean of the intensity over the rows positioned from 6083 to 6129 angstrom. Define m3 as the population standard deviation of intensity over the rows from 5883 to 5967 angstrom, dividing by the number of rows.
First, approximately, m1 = 8.95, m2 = 8.3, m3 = 0.37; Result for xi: -708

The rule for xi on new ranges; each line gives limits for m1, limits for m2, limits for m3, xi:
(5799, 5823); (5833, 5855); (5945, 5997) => -849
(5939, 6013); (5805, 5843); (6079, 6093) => -792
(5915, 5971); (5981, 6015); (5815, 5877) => -717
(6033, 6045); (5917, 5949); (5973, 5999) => -737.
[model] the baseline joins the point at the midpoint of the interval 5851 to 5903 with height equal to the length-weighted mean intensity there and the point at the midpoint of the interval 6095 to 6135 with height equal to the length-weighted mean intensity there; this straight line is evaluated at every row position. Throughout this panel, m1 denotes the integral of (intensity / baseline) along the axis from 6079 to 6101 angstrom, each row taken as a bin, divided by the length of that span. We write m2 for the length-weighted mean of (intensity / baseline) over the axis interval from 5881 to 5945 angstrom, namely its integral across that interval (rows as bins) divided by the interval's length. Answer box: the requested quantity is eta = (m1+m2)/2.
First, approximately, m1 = 0.99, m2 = 1.01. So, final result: 1.00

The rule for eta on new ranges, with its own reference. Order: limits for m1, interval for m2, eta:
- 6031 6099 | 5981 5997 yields 1.01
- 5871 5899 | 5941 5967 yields 1.00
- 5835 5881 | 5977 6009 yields 1.02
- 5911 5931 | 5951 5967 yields 1.03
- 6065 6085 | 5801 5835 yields 1.05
